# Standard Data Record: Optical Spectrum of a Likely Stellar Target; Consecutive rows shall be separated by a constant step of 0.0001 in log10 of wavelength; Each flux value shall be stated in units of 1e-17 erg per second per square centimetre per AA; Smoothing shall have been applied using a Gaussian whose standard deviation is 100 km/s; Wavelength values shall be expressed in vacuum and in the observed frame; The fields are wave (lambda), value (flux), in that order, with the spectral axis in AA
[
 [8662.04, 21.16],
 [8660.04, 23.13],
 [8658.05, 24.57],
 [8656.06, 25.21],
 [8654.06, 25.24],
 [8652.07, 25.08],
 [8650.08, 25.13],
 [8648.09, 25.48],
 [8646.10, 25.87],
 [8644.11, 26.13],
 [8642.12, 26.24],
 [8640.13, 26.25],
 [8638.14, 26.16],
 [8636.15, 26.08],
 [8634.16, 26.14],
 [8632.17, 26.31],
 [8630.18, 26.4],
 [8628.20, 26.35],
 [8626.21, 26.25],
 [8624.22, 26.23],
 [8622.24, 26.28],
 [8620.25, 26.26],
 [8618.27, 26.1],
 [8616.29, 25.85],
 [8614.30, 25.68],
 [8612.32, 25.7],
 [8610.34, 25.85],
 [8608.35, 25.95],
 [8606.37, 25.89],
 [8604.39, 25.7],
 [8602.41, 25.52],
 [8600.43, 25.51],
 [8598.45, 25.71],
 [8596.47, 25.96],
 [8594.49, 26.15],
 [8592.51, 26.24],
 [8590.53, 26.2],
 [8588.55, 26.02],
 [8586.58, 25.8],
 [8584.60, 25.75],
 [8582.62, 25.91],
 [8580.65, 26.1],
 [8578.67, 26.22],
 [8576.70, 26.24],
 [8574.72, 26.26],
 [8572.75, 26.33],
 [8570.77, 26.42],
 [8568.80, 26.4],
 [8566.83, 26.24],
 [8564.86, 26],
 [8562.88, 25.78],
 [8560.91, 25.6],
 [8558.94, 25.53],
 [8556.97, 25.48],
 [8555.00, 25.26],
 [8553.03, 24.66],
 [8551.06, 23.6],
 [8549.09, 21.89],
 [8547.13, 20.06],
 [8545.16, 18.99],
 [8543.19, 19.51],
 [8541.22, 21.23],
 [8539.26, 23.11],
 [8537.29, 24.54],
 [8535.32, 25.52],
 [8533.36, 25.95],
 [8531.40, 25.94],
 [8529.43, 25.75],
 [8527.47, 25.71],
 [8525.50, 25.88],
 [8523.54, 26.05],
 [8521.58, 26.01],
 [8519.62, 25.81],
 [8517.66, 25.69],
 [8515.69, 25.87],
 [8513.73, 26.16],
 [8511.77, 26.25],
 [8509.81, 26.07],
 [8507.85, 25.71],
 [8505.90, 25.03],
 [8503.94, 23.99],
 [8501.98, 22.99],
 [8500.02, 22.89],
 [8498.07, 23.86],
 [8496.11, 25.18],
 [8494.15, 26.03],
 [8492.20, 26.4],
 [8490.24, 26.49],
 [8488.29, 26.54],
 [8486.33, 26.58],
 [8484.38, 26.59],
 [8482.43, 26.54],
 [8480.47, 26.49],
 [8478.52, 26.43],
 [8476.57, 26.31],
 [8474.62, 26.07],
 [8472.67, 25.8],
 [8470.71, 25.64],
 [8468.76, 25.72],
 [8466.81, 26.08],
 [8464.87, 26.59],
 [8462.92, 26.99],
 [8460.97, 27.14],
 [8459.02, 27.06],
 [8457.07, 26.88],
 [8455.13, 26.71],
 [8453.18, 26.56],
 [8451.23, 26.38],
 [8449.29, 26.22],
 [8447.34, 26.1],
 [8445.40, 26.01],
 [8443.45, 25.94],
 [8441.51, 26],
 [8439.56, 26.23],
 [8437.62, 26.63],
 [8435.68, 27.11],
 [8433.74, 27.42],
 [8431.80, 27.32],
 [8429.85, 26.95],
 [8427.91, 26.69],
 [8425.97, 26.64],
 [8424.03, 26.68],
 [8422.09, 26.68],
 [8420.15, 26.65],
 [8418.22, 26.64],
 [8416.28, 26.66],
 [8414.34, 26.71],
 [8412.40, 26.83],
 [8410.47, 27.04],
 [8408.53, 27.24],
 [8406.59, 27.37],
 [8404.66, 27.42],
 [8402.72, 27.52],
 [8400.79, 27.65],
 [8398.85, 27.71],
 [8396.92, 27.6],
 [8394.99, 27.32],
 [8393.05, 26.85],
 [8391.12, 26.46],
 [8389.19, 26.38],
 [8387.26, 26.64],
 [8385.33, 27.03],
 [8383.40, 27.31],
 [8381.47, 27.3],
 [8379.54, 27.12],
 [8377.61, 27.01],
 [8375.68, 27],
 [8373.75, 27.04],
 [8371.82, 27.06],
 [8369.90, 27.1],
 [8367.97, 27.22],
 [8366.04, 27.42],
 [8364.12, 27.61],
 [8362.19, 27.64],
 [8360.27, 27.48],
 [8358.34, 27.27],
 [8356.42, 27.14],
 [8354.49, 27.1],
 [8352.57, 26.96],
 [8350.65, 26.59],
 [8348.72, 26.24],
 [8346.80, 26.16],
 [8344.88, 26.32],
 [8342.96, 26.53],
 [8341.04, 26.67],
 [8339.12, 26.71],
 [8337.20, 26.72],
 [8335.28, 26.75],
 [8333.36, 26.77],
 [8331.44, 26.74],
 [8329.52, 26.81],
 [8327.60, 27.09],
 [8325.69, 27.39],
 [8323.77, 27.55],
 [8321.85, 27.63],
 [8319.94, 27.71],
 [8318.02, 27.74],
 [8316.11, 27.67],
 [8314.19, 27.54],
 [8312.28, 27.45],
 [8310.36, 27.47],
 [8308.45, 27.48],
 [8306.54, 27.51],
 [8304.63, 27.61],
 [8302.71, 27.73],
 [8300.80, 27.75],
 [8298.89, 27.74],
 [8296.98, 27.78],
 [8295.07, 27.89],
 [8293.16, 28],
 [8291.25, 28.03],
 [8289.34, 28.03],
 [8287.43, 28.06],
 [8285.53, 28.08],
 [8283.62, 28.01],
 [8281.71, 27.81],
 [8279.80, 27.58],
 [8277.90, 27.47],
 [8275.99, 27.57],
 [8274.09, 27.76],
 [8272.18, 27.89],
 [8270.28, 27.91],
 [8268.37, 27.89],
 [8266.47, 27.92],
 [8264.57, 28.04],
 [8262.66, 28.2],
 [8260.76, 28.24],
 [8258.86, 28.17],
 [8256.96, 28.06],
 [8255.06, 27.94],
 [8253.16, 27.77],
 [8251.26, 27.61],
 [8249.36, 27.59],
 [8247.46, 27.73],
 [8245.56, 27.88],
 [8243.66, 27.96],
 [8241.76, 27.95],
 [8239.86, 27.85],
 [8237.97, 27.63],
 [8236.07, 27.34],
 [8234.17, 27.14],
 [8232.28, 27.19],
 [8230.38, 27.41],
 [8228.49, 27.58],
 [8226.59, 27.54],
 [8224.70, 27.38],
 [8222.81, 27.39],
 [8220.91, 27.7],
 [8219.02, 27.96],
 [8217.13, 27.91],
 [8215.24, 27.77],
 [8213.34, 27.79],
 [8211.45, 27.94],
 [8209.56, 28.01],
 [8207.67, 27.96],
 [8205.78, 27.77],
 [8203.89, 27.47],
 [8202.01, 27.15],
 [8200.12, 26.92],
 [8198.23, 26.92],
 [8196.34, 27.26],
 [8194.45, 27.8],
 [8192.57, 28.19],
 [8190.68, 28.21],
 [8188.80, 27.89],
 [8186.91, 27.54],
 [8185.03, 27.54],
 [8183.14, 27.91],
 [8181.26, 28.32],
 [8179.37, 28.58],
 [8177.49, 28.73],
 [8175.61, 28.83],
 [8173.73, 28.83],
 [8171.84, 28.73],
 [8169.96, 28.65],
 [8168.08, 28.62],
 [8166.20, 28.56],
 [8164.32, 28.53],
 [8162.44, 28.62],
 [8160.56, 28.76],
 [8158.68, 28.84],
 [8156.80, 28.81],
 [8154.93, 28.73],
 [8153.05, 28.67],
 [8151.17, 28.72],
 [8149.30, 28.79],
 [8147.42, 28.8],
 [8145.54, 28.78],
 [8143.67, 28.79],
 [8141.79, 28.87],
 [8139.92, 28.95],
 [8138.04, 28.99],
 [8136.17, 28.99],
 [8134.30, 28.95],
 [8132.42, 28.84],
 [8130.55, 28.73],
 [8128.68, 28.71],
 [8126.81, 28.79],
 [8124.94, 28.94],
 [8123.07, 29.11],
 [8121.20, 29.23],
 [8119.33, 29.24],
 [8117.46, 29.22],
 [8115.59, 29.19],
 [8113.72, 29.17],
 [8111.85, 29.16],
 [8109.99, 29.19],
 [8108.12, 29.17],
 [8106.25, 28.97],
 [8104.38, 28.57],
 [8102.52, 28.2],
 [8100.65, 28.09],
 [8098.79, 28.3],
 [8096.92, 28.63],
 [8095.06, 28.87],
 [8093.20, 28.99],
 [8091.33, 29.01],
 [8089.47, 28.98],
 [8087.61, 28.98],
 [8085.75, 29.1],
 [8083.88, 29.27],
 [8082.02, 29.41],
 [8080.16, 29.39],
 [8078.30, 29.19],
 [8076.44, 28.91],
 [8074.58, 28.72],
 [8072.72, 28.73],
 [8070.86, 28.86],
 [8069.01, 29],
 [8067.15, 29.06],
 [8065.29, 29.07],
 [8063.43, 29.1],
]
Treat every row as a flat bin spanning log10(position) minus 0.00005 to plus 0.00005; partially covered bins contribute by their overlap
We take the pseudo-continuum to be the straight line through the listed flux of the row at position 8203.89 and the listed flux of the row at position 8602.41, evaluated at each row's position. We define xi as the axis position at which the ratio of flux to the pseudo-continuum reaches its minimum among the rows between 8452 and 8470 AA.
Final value 8468.76 AA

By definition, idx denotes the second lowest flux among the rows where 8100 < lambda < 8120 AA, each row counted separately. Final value 28.2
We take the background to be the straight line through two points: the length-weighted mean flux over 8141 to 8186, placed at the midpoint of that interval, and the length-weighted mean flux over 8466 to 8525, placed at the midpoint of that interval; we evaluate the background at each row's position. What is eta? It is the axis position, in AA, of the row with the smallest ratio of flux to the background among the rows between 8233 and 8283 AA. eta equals 8234.17 AA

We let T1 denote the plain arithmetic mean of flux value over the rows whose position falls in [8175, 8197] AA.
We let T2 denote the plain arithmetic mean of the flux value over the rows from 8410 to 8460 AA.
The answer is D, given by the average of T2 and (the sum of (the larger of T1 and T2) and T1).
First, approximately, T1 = 28.1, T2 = 26.6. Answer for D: 41.4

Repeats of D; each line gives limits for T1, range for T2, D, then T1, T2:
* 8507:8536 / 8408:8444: 39.7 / 25.9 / 26.7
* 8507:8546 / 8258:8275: 40.4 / 24.8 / 28.0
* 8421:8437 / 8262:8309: 41.3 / 26.9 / 27.8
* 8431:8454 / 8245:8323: 41.1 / 26.5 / 27.8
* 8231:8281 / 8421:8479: 41.0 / 27.8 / 26.5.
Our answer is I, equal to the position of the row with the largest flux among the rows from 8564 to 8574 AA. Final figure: 8570.77 AA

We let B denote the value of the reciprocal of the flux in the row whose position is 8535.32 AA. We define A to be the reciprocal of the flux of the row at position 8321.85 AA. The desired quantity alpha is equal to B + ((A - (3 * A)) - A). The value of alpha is -0.0694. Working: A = 0.0362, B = 0.0392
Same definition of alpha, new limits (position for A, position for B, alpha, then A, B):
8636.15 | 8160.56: -0.0803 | 0.0383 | 0.0348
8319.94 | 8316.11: -0.0721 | 0.0361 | 0.0361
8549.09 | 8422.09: -0.0996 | 0.0457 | 0.0375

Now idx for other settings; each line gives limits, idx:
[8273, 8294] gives 27.57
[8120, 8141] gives 28.73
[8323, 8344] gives 26.67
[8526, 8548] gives 19.51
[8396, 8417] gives 26.71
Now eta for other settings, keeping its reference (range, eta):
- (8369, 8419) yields 8389.19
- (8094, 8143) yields 8100.65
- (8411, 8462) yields 8443.45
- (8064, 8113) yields 8100.65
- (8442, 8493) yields 8470.71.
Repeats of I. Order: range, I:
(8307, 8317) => 8316.11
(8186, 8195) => 8190.68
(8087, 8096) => 8091.33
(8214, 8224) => 8219.02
